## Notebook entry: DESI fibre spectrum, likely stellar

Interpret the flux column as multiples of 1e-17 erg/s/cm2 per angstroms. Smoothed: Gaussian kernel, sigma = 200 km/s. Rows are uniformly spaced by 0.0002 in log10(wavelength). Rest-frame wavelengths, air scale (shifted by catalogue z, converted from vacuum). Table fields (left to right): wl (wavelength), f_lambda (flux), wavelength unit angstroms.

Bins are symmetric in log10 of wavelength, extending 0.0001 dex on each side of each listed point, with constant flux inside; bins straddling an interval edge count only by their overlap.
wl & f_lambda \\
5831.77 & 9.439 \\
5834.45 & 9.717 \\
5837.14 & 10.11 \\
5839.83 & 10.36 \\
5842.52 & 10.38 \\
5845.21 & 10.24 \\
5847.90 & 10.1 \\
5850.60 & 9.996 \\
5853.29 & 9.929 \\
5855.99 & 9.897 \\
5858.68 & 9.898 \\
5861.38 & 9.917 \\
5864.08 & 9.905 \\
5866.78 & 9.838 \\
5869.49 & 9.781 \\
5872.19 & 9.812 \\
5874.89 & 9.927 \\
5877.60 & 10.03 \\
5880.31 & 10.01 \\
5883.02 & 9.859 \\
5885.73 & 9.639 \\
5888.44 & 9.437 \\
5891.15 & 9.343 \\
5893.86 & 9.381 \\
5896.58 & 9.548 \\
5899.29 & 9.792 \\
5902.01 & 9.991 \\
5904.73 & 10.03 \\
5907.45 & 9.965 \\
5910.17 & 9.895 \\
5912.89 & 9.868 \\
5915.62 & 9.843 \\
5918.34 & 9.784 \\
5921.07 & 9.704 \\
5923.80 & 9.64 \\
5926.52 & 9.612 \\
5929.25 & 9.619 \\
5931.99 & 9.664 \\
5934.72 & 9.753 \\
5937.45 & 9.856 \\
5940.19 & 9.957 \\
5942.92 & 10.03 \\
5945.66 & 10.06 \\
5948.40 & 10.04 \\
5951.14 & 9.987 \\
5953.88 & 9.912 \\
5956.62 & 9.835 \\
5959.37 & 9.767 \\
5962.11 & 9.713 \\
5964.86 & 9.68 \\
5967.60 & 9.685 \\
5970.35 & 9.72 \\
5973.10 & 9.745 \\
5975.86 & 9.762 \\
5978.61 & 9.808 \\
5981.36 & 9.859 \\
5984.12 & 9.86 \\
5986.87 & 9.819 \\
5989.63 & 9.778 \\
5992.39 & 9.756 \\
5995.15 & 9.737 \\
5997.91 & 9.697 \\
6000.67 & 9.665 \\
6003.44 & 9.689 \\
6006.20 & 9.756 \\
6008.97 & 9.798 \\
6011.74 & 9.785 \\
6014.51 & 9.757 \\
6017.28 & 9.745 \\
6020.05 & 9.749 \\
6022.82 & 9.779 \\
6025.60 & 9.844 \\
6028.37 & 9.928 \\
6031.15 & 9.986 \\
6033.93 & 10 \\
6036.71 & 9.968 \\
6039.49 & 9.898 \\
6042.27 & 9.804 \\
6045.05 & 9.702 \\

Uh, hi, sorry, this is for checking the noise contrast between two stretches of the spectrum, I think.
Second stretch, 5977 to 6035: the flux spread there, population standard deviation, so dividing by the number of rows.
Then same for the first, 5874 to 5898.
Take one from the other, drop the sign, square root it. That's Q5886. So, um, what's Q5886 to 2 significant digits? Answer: 0.42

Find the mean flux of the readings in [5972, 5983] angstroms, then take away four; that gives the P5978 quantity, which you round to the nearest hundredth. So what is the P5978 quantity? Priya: 5.79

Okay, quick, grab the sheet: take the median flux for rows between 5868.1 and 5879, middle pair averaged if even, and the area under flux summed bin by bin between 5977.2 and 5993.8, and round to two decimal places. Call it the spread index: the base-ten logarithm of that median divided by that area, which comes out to -1.22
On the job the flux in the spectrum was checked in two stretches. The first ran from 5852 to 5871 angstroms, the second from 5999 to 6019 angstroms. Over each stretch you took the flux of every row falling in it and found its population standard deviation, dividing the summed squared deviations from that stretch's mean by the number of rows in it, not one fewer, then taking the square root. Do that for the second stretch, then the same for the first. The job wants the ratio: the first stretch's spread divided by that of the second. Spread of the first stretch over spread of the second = 1.1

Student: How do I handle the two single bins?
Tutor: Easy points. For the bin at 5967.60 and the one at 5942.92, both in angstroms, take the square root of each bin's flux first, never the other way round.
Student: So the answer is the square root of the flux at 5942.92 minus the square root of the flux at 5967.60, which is 0.055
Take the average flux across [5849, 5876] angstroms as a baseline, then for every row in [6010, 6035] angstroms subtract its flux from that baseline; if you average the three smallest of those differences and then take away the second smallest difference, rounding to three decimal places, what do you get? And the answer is 0.015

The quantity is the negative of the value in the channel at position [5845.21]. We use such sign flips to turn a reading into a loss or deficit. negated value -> -10.2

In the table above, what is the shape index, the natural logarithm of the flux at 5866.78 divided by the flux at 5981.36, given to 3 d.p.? -0.002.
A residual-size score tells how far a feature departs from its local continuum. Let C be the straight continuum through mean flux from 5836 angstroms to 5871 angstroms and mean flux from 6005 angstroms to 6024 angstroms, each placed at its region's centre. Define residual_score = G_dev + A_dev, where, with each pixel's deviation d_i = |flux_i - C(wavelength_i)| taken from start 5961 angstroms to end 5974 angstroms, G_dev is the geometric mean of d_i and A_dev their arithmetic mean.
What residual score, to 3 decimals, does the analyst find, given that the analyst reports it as 0.265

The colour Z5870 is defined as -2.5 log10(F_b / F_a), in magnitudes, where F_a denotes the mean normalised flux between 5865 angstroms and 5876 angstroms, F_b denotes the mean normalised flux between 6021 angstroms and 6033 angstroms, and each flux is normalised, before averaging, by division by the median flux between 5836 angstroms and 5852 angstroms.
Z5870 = 0.00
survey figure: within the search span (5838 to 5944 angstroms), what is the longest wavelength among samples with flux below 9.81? 5934.72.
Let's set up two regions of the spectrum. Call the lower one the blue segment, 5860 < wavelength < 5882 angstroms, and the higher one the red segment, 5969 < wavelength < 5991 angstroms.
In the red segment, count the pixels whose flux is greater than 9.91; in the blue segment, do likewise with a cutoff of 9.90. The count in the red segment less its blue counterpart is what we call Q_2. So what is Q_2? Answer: -5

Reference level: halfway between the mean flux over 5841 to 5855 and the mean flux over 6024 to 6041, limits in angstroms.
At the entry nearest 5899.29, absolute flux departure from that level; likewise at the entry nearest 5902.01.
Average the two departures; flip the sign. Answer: -0.14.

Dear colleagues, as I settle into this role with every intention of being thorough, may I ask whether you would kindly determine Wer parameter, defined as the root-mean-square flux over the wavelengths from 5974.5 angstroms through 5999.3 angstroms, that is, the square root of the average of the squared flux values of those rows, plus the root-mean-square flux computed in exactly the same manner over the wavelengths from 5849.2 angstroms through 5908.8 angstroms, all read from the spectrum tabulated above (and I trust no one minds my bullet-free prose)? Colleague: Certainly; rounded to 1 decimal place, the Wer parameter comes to 19.6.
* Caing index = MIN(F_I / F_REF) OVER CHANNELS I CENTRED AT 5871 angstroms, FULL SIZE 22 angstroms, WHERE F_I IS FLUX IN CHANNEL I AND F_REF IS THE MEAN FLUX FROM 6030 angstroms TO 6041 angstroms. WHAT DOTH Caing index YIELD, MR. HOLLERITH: 0.982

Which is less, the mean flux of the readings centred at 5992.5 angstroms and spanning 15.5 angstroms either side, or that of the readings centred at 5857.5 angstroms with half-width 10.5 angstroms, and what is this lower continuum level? 9.77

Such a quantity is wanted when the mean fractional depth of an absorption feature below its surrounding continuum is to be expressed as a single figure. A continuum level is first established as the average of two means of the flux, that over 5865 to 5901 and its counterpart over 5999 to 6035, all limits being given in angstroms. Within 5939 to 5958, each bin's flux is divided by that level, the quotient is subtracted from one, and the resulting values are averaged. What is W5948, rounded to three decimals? -0.021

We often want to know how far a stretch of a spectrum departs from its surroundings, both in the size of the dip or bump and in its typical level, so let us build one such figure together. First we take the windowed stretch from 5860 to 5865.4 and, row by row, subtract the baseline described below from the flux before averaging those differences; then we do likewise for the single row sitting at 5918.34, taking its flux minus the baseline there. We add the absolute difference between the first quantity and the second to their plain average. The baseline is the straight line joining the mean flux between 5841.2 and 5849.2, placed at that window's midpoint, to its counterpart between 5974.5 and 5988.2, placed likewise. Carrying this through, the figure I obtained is -0.21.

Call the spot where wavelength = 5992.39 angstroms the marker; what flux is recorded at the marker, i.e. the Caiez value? 9.756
